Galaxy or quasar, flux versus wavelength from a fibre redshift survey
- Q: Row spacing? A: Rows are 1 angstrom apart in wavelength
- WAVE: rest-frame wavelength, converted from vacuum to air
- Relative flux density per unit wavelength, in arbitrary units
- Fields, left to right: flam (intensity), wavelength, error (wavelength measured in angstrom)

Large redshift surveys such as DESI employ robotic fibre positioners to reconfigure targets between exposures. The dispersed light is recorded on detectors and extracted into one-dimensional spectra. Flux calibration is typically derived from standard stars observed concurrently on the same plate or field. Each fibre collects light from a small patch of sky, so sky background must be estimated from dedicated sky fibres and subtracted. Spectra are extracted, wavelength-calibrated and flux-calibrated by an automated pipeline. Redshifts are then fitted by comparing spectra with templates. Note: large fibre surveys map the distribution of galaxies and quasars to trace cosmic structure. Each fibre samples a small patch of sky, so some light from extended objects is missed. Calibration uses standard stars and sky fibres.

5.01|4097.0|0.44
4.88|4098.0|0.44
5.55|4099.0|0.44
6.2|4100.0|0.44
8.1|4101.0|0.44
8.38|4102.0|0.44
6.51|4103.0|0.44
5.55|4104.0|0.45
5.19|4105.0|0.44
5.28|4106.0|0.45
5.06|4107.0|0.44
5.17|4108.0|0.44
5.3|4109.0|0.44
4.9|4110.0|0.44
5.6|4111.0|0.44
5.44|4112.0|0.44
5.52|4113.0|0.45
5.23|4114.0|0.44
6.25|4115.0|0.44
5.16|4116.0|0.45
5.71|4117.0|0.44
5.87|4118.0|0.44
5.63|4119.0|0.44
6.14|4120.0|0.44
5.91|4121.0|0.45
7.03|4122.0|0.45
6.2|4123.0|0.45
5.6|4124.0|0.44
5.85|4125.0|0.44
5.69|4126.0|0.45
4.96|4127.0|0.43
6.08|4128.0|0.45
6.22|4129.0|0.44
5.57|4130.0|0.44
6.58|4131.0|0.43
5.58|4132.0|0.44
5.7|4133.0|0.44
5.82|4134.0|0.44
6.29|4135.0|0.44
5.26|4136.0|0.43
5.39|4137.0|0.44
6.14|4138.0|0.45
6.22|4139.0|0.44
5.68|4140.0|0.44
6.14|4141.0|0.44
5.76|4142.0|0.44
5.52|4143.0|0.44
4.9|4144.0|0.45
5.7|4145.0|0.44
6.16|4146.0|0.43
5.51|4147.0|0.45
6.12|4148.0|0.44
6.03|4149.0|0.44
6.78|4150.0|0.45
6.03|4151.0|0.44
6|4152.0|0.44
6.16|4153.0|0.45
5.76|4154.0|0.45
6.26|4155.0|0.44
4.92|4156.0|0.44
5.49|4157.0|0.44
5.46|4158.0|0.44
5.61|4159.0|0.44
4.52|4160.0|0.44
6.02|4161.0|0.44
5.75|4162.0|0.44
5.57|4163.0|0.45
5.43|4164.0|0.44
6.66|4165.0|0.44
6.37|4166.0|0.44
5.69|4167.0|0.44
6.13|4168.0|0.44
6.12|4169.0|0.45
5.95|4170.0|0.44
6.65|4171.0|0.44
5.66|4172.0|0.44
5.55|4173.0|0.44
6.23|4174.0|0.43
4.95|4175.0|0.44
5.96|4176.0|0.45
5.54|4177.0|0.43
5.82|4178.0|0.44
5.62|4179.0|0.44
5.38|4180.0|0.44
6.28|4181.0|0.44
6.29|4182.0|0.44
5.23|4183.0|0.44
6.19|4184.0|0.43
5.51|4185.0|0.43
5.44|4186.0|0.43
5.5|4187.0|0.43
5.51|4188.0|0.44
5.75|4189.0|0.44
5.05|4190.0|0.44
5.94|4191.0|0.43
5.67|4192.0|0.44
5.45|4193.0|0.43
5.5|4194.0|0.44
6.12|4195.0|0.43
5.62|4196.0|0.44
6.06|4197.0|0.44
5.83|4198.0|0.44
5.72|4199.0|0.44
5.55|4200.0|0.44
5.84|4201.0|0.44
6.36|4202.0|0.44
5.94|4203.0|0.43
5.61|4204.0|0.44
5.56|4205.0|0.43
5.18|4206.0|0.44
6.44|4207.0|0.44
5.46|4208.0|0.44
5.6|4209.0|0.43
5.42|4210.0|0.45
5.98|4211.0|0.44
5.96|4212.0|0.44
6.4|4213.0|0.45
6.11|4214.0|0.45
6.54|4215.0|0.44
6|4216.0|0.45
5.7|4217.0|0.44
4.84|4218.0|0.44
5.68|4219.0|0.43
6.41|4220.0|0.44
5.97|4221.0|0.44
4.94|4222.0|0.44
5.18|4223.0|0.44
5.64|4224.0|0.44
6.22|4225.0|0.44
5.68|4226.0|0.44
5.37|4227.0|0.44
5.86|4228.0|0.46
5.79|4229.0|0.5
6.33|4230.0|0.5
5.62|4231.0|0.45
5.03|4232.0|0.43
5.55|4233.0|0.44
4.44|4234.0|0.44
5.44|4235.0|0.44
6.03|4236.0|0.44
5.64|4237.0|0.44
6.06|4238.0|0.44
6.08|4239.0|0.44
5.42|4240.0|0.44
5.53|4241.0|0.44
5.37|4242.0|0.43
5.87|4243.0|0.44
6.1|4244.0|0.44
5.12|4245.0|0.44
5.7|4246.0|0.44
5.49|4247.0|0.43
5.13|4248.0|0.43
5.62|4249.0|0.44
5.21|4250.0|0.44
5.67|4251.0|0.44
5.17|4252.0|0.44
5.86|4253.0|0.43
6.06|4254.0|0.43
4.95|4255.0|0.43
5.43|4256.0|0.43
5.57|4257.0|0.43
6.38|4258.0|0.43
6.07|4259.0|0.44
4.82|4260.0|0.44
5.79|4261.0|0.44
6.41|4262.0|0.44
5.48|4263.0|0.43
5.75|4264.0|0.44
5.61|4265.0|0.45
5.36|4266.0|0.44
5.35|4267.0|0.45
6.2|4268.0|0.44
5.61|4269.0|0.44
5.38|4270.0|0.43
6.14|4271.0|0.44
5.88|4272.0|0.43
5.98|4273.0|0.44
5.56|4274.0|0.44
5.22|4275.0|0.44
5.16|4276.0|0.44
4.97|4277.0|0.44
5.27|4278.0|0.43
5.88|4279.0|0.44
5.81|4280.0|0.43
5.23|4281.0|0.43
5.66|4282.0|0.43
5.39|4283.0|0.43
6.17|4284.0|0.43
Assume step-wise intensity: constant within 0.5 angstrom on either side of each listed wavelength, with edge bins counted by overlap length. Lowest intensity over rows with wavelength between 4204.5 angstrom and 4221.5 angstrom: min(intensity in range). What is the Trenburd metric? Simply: 4.84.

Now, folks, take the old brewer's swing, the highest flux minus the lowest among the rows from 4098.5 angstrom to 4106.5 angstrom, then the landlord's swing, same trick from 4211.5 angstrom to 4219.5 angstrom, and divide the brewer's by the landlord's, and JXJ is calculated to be 1.9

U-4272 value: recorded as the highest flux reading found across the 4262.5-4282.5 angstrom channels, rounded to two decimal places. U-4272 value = 6.20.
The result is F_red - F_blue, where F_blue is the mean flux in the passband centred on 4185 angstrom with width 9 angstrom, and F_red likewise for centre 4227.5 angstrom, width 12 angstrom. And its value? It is -0.1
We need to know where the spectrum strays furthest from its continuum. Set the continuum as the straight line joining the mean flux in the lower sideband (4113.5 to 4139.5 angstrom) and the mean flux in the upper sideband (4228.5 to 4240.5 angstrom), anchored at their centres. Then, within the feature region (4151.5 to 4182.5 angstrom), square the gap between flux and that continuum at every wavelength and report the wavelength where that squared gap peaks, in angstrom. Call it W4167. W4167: 4160.0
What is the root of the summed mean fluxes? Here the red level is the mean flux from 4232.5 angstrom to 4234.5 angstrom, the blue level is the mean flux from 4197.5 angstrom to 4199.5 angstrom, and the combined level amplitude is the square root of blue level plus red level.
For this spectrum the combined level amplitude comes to 3.28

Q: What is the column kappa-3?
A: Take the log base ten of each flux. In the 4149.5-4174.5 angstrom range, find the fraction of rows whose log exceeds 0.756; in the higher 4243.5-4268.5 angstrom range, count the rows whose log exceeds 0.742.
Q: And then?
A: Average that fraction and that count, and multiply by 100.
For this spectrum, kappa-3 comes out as 730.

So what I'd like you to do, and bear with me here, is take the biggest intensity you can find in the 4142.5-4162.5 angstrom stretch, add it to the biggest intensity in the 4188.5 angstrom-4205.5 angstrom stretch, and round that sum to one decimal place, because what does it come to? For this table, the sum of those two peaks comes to 13.1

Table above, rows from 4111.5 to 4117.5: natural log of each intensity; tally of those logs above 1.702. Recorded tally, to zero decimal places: 3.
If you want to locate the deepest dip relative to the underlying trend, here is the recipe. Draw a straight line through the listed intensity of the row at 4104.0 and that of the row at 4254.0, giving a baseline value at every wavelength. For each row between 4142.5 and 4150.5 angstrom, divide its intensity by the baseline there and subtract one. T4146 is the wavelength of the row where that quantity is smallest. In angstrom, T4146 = 4144.0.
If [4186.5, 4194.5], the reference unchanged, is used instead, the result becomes 4190.0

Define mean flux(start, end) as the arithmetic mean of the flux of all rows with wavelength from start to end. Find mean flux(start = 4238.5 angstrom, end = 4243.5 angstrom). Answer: 5.65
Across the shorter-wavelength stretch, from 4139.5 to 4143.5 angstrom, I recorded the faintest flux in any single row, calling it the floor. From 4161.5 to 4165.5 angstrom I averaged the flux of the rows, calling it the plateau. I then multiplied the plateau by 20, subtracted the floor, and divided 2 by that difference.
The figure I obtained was 0.0179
